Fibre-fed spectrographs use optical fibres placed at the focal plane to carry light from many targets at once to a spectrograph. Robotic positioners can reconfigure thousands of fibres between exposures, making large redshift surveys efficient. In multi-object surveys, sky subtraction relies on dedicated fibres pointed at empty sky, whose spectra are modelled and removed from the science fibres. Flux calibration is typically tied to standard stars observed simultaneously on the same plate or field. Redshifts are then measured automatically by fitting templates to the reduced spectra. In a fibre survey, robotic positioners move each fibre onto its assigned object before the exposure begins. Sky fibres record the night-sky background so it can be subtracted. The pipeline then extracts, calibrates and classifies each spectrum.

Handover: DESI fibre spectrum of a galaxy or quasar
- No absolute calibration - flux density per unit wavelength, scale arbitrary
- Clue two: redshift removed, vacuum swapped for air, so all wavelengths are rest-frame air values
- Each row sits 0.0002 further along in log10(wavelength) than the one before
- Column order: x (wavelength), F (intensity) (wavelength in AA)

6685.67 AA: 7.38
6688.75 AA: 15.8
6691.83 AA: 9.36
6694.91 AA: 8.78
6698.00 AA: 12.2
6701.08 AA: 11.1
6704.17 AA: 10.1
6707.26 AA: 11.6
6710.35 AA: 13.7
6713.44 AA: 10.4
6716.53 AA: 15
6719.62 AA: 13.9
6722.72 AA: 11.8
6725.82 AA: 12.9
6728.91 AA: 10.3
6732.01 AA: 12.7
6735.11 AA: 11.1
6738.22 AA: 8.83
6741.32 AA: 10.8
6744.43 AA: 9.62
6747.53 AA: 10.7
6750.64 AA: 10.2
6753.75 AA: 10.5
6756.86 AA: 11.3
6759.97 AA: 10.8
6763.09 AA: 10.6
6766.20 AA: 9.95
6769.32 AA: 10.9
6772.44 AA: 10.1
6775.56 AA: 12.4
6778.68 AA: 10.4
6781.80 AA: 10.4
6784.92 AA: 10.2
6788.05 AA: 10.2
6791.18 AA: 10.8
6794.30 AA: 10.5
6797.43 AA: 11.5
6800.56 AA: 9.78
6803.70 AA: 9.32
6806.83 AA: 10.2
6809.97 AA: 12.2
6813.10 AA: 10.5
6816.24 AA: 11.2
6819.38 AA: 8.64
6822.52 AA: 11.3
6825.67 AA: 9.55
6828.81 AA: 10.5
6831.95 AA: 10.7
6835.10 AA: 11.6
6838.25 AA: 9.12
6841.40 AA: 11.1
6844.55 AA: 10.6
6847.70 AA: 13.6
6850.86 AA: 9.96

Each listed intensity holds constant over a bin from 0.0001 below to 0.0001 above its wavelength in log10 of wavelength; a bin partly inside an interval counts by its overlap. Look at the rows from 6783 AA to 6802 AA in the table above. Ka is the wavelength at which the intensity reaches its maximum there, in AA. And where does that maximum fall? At 6797.43 AA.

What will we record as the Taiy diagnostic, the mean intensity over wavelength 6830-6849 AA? 11.1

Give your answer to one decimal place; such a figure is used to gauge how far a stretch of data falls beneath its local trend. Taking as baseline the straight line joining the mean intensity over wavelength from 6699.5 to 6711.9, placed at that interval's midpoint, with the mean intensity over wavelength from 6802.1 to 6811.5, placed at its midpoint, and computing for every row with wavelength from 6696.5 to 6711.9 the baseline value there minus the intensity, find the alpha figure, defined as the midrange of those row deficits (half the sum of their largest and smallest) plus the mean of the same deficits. -0.4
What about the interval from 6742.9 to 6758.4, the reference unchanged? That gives 1.4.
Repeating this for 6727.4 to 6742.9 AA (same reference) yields 1.1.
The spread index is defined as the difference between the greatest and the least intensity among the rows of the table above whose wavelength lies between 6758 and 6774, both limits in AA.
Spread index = 1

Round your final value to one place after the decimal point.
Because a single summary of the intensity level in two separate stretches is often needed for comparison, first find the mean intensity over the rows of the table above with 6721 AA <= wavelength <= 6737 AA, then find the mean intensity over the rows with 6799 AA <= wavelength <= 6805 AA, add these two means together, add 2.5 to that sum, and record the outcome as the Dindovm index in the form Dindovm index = 23.8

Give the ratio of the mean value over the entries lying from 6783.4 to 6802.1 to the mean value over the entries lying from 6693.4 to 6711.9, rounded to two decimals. 0.93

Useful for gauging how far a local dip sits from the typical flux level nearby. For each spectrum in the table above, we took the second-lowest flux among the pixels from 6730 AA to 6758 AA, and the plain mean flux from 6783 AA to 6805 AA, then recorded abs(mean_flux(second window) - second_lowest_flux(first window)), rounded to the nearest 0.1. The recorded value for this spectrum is 0.7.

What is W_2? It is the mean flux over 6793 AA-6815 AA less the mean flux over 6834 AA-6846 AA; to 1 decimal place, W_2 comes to 0.0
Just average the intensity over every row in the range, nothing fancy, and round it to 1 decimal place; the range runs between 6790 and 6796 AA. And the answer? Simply 10.7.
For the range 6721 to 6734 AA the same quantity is 11.9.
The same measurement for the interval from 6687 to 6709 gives 11.3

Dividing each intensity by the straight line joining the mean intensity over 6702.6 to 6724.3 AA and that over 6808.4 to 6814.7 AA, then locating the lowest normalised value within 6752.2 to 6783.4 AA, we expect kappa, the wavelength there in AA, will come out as 6766.20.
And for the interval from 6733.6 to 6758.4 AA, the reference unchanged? 6738.22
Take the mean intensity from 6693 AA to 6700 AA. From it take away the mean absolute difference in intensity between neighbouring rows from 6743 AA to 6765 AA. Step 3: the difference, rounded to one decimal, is 9.9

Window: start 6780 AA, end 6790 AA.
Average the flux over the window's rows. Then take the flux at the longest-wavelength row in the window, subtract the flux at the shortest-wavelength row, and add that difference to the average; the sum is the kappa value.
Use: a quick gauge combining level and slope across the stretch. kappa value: 10.1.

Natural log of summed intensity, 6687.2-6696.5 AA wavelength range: 3.52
